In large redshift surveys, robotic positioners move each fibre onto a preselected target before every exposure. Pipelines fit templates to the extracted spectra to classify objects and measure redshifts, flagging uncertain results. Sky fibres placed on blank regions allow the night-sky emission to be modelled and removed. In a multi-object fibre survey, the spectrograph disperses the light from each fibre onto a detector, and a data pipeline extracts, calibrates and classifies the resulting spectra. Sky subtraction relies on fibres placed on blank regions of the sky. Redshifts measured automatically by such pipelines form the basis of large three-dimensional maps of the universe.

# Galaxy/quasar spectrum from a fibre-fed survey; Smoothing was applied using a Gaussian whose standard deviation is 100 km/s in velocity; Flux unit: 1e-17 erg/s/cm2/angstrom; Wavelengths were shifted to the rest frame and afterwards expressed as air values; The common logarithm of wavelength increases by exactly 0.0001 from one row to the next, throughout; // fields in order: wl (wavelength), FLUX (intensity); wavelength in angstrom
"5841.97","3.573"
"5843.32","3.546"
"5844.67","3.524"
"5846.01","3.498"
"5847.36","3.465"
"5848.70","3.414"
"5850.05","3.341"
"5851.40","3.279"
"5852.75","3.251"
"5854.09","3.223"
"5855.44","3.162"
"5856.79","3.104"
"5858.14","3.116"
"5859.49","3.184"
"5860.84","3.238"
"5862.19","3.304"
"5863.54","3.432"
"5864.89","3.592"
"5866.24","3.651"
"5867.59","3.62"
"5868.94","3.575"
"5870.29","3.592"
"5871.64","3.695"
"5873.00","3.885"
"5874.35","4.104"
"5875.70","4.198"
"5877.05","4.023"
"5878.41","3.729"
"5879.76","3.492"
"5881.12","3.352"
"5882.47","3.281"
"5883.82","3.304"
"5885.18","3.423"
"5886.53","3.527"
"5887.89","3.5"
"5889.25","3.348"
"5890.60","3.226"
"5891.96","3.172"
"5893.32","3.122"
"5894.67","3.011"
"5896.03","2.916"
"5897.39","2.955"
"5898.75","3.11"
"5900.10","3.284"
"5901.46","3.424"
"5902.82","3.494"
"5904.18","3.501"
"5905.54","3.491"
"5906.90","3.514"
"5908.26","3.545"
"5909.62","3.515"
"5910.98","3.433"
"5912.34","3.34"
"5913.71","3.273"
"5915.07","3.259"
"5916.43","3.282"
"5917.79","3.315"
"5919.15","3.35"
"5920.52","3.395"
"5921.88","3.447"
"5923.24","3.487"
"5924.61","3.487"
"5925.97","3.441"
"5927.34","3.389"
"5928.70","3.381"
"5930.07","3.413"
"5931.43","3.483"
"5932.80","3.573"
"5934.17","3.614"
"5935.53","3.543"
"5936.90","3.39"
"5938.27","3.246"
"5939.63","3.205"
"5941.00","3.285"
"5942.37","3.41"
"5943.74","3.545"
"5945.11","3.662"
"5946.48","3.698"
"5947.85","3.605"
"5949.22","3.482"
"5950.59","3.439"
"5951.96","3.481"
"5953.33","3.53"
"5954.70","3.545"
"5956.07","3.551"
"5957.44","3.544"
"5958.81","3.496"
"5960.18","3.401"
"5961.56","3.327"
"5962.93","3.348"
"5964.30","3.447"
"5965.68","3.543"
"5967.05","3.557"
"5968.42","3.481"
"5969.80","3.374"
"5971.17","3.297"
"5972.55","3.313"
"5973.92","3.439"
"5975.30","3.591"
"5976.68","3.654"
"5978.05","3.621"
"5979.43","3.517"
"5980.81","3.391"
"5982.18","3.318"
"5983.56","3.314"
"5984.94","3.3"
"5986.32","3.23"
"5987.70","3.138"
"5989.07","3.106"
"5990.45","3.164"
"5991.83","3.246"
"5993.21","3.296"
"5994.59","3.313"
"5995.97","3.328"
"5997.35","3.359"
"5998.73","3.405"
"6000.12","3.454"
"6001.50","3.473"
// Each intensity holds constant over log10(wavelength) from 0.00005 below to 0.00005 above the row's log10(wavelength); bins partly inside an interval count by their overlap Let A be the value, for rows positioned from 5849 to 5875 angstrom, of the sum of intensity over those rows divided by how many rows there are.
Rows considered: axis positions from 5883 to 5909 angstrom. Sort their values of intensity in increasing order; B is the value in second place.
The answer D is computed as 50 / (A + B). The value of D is 7.82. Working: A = 3.44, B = 2.955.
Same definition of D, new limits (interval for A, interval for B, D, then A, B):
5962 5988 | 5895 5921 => 7.85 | 3.41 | 2.955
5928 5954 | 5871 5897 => 7.71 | 3.47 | 3.011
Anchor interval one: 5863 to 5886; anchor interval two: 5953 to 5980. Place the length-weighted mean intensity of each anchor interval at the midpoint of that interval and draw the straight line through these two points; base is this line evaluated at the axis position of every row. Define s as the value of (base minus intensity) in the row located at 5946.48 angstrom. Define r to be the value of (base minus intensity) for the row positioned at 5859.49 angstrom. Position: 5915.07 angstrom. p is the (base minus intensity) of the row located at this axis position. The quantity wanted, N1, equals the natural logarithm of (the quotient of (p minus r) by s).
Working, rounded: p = 0.31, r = 0.49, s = -0.18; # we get -0.04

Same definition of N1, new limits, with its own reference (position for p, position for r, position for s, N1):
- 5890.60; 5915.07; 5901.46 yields -0.80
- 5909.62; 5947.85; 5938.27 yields -0.58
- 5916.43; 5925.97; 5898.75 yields -1.02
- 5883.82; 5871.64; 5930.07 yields 1.03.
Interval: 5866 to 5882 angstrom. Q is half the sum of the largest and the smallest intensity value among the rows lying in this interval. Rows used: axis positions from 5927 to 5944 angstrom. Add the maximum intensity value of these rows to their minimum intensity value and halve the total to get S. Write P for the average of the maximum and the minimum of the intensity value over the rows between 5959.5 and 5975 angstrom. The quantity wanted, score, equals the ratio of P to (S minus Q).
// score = -9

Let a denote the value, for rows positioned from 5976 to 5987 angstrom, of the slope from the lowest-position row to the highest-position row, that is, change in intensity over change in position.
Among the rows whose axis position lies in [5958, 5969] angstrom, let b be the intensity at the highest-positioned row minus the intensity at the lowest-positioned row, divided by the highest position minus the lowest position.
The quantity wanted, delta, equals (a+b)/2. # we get -0.023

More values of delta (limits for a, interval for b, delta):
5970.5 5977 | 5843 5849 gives 0.020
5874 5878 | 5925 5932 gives -0.011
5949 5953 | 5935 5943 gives -0.010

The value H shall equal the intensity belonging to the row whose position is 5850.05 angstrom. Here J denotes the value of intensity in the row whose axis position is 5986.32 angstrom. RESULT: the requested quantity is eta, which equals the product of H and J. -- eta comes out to 10.8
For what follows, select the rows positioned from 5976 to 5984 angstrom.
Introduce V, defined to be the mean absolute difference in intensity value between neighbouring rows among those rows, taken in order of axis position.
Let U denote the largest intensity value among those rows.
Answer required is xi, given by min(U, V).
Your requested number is 0.068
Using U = 3.654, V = 0.068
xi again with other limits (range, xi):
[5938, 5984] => 0.070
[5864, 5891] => 0.117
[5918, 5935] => 0.043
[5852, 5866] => 0.071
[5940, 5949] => 0.101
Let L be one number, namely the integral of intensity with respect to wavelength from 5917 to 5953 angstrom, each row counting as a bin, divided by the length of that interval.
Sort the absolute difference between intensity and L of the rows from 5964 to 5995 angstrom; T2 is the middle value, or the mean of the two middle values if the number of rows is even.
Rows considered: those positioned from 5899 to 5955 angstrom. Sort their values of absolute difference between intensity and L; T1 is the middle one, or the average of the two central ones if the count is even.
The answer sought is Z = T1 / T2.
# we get 0.5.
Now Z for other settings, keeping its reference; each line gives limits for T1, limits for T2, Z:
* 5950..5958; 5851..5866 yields 0.4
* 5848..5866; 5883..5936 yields 2.2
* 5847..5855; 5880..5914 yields 1.4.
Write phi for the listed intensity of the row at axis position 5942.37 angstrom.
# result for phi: 3.41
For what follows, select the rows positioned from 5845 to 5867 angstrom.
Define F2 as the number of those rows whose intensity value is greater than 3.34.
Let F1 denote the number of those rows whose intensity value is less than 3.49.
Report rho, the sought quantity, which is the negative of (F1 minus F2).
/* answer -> -6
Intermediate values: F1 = 13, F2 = 7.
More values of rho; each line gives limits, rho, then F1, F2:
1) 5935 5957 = 5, 8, 13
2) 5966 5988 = -2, 11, 9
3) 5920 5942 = 0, 13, 13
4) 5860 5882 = 10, 4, 14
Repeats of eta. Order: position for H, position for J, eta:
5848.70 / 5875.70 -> 14.3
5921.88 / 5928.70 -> 11.7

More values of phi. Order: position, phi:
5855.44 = 3.162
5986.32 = 3.23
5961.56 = 3.327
